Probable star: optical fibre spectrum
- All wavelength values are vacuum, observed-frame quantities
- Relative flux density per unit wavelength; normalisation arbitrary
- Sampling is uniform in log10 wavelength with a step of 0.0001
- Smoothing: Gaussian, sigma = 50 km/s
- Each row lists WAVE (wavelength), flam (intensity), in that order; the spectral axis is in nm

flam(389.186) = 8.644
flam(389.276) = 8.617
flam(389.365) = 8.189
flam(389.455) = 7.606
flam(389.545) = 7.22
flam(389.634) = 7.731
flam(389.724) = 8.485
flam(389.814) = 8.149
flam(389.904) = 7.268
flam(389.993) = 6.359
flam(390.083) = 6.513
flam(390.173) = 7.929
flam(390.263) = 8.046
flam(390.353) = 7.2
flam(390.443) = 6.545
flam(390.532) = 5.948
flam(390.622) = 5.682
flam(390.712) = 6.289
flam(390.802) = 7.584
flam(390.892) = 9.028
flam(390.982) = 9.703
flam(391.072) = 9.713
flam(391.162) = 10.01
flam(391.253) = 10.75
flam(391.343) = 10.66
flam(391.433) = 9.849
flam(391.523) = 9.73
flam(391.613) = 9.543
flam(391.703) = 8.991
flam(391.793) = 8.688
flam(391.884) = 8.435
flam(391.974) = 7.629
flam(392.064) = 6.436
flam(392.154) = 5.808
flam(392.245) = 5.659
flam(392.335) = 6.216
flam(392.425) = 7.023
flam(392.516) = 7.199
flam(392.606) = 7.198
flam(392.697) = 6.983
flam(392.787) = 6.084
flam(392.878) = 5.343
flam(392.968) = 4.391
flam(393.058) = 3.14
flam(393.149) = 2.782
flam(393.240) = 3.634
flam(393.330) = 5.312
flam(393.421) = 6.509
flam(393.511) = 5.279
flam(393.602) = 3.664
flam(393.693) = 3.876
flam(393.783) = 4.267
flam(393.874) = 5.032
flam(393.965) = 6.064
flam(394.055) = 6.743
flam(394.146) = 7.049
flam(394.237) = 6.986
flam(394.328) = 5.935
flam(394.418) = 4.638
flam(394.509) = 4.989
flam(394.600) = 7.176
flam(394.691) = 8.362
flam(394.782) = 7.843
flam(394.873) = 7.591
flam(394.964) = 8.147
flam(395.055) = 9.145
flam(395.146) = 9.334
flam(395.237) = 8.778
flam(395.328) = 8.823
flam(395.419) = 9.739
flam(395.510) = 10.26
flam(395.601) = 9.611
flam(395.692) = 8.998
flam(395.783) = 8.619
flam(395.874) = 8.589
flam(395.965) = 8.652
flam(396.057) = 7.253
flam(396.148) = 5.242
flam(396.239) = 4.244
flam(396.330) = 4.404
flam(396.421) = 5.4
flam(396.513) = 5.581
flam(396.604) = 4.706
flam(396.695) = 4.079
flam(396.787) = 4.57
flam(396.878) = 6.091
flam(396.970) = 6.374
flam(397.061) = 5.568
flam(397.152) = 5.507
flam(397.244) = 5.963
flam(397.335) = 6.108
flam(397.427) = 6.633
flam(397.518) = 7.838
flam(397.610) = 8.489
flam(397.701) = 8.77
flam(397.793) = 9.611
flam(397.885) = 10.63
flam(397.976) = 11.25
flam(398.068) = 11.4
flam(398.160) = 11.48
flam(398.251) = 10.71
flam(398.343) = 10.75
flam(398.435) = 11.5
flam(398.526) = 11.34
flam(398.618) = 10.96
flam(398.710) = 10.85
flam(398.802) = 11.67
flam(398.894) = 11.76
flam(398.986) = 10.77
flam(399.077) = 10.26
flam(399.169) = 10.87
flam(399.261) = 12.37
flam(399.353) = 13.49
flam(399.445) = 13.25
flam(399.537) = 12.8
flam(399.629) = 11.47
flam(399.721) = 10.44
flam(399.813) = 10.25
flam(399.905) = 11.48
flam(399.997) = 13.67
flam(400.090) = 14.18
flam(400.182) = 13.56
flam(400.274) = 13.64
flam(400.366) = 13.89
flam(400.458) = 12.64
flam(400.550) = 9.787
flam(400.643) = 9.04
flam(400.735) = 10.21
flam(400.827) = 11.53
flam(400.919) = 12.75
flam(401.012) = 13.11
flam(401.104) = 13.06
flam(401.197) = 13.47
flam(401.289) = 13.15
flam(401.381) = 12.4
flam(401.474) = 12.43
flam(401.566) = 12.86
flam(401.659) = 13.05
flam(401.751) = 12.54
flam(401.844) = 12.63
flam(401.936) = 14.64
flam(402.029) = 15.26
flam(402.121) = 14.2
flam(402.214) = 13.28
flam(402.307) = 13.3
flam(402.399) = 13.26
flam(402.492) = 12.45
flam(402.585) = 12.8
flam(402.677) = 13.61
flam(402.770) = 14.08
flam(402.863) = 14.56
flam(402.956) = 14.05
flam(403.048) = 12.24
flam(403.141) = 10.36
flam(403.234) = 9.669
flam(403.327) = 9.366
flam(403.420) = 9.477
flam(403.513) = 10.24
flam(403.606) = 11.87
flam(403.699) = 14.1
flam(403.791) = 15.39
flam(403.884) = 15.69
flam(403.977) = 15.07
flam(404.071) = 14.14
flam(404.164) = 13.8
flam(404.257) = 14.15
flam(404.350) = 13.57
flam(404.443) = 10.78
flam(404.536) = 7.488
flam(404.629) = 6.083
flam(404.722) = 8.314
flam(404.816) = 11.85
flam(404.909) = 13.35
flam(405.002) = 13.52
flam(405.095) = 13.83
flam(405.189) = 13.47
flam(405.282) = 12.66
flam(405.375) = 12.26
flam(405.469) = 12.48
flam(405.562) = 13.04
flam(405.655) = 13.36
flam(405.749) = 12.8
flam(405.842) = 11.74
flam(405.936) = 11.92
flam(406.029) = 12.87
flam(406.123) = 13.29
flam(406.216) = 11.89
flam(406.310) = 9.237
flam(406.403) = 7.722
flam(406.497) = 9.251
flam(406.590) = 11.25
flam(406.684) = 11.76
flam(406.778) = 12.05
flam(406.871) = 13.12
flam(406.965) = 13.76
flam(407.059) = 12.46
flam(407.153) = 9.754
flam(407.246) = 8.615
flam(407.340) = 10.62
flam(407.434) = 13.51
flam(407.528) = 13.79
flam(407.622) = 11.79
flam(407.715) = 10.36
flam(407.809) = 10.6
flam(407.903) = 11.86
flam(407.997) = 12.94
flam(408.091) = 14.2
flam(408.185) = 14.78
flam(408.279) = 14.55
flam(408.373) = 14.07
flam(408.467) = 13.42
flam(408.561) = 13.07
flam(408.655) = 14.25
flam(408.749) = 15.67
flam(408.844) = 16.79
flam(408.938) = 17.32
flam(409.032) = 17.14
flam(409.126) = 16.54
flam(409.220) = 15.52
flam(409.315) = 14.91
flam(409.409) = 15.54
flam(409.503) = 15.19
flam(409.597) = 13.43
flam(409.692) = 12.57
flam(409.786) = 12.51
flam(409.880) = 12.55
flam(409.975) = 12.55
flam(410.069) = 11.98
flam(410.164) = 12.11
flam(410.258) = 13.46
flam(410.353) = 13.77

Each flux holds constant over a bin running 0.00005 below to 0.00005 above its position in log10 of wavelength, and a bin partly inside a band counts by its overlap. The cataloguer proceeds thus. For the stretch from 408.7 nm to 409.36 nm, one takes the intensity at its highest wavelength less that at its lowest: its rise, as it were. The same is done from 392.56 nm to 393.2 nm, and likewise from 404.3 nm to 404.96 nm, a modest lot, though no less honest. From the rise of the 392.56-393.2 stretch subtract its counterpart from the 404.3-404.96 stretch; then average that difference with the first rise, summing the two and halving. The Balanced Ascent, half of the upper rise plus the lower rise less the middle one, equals -2.5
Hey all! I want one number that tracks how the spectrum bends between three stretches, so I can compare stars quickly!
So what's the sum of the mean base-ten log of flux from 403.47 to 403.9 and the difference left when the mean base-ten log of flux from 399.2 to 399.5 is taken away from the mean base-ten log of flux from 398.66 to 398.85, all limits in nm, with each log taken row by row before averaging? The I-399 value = 1.06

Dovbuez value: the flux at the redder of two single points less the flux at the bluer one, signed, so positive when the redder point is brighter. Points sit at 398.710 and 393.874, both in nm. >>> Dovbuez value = 5.8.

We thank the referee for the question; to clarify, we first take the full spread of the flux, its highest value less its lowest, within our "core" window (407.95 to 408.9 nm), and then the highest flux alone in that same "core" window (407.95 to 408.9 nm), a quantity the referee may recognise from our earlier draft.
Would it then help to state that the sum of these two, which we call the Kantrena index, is 21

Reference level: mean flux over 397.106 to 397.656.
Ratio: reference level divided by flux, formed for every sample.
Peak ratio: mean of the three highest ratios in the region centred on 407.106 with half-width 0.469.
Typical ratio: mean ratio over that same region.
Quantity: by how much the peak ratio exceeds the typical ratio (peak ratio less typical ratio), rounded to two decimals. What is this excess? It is 0.13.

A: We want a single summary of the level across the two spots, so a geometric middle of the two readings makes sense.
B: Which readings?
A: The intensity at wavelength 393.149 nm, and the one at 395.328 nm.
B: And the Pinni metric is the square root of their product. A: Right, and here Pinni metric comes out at 5.0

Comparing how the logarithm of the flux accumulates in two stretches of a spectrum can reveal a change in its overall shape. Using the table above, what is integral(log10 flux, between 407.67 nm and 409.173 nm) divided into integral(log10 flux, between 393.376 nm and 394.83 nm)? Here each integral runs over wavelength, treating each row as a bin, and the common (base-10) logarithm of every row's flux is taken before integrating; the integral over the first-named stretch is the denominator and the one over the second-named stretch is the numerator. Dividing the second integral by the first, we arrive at 0.64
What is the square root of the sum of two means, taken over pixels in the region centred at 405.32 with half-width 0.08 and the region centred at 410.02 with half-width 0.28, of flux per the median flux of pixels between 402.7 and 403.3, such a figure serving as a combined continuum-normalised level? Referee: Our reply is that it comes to 1.38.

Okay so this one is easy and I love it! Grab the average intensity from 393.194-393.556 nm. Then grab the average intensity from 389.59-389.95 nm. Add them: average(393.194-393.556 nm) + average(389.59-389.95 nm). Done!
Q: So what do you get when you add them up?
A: 13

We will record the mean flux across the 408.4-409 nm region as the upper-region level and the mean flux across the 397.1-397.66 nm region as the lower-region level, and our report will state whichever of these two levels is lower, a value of 6.8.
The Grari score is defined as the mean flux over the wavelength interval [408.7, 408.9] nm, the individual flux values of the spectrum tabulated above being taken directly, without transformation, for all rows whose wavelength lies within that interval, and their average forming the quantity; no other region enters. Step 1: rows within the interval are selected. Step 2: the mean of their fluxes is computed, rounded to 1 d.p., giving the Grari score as 16.2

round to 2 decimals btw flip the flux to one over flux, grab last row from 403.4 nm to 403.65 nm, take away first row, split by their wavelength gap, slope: -0.11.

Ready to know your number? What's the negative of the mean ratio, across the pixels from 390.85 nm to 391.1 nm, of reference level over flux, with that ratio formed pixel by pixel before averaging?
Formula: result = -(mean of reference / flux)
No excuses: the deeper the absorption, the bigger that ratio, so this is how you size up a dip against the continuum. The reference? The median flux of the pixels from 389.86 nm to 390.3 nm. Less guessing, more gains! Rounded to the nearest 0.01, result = -0.77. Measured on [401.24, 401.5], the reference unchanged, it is -0.57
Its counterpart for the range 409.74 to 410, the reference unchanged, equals -0.58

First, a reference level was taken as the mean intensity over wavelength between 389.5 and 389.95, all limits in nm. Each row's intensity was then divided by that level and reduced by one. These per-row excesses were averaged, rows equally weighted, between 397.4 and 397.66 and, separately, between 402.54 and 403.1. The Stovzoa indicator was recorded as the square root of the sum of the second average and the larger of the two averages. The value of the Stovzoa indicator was 1.22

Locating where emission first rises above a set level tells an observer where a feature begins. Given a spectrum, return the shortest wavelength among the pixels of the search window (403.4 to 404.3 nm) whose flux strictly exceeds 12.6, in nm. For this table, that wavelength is 403.699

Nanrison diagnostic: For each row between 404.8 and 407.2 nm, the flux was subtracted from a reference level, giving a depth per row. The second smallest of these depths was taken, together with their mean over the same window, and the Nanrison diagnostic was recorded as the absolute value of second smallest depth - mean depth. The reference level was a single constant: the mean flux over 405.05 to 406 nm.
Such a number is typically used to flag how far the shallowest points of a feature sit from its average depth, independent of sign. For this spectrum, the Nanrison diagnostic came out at 1.7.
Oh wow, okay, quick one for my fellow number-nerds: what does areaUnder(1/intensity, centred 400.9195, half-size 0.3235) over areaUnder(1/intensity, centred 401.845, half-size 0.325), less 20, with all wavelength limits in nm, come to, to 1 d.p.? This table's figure -18.8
